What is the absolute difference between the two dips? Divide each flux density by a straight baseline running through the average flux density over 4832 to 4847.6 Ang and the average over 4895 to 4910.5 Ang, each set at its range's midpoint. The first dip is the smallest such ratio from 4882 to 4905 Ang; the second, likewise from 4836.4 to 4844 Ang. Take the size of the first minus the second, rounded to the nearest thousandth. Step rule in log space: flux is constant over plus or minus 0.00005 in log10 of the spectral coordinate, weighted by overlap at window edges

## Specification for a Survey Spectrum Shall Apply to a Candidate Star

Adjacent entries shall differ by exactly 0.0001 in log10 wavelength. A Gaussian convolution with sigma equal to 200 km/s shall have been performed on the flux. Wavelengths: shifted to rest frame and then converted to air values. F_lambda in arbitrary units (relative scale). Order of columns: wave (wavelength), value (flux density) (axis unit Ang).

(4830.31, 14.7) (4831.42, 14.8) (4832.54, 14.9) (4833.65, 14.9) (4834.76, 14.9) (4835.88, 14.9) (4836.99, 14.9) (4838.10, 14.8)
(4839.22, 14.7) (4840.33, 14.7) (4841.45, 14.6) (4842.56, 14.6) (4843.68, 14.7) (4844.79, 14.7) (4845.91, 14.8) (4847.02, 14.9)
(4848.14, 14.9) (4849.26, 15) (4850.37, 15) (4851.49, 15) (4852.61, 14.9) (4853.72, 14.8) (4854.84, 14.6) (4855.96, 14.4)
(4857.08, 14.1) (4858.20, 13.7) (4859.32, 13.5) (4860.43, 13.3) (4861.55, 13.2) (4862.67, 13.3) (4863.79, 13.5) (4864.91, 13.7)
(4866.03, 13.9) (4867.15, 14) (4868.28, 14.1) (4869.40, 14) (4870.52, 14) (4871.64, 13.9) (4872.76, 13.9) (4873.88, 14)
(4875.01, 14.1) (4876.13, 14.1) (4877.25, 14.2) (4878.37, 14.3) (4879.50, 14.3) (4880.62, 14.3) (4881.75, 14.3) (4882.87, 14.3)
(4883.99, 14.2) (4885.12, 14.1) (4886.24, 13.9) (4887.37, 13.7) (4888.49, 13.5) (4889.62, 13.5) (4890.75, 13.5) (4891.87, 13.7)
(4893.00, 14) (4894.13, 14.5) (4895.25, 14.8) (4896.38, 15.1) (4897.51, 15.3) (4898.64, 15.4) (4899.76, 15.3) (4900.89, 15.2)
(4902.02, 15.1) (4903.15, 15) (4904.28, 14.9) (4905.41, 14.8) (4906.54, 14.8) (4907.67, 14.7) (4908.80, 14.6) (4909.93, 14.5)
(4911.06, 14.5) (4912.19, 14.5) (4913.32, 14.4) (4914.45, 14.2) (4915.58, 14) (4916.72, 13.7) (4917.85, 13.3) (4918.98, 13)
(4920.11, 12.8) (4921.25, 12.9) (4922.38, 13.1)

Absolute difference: 0.083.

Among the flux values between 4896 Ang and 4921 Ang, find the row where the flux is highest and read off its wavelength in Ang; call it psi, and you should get 4898.64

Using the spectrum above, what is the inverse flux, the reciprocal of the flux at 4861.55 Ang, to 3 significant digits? 0.0758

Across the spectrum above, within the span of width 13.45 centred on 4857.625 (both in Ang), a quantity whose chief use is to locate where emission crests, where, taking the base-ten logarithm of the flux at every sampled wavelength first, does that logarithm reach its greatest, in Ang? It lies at 4851.49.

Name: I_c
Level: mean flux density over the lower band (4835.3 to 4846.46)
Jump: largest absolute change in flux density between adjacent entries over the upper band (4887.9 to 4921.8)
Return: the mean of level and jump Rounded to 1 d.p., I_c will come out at 7.6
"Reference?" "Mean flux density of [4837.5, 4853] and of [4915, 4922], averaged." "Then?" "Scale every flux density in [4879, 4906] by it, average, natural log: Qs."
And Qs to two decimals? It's 0.03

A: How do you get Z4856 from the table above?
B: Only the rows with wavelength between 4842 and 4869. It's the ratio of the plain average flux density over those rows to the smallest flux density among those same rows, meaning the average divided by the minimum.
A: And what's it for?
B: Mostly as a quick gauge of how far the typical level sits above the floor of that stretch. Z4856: 1.08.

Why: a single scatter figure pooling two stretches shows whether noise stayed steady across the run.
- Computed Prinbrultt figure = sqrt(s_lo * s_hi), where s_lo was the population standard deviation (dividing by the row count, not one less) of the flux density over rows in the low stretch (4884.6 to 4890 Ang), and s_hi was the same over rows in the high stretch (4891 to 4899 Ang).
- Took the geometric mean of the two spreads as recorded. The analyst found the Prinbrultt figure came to 0.38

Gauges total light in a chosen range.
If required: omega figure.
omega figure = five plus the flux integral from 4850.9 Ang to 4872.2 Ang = 303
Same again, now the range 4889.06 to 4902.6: 203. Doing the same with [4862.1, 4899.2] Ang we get 528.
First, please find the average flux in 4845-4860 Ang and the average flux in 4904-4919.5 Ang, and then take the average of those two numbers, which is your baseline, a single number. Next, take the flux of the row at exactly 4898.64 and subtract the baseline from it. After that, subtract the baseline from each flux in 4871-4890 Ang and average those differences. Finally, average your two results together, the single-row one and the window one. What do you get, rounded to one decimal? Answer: 0.3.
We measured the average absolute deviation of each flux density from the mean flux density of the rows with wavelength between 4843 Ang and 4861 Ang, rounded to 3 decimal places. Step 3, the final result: 0.449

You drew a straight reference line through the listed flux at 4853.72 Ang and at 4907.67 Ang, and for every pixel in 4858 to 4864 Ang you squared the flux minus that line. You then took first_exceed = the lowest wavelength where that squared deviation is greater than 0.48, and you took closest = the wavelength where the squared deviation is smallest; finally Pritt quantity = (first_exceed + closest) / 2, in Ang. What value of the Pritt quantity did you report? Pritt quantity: 4858.2 Ang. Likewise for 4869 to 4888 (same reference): 4876.1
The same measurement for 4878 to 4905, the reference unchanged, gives 4890.7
